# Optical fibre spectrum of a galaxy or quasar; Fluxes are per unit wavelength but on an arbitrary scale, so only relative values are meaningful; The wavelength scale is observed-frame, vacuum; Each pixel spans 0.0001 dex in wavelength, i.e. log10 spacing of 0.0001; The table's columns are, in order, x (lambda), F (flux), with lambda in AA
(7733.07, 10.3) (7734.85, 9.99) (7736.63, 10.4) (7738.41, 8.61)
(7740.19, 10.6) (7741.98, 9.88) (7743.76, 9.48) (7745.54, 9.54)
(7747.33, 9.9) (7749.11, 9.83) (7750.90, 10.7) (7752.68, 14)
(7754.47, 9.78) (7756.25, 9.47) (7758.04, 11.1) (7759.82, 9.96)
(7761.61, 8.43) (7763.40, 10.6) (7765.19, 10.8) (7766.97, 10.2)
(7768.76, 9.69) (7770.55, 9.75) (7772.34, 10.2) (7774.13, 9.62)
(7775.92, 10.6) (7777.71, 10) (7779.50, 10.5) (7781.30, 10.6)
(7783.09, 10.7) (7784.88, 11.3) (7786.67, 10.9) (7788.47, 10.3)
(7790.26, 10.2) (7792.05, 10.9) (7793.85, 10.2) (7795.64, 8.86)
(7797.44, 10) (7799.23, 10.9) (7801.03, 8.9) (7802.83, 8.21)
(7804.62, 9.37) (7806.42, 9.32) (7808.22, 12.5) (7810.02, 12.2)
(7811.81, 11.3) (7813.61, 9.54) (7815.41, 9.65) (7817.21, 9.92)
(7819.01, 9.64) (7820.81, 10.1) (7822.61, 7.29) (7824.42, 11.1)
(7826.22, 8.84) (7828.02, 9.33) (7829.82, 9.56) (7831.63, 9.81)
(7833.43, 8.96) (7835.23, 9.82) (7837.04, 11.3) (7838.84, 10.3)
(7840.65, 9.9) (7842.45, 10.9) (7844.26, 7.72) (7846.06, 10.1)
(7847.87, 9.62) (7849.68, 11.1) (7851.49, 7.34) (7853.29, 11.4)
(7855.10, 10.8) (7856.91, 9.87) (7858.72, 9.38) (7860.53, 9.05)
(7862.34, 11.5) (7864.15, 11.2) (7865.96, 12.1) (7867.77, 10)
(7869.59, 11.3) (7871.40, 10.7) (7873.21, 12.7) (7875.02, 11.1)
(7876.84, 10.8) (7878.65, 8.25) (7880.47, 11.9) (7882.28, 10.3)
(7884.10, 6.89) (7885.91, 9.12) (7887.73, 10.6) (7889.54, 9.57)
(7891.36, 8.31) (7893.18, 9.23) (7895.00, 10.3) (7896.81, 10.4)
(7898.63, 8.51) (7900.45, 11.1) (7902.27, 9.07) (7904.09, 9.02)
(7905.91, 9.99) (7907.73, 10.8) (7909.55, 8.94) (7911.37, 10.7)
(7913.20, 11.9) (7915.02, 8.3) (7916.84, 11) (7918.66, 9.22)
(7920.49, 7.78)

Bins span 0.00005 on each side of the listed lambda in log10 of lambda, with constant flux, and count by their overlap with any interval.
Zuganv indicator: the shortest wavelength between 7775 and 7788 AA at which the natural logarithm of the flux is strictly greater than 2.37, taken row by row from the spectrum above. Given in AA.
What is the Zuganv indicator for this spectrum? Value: 7783.09 AA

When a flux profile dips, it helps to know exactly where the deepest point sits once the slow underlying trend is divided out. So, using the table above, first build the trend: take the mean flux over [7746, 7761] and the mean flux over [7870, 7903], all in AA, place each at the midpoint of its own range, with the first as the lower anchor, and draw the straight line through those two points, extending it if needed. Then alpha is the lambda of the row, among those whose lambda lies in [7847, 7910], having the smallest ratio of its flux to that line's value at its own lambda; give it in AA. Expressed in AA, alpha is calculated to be 7884.10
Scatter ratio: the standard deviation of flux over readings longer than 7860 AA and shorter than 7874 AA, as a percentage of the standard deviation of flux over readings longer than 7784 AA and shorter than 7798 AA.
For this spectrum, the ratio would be 155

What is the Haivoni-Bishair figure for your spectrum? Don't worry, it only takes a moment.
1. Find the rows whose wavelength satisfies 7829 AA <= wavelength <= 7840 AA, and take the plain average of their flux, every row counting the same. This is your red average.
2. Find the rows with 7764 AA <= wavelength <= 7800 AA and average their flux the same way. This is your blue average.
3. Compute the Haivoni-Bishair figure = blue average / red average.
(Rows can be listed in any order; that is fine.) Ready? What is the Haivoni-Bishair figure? 1.04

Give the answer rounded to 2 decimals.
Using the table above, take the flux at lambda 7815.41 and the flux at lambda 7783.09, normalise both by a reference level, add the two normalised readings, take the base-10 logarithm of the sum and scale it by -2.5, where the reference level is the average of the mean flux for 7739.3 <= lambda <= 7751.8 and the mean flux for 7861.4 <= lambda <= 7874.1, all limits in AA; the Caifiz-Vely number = -0.70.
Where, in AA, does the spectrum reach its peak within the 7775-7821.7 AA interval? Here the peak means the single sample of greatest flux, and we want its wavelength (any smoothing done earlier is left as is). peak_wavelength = 7808.22 AA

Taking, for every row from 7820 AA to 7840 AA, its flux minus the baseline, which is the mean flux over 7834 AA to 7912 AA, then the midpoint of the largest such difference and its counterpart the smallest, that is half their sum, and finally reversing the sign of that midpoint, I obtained 0.77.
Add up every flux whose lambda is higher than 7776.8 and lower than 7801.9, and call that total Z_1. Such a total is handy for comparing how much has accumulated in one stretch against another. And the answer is 144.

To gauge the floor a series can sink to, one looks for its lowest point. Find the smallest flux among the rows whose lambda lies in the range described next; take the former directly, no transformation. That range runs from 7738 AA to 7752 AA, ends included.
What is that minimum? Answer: 8.61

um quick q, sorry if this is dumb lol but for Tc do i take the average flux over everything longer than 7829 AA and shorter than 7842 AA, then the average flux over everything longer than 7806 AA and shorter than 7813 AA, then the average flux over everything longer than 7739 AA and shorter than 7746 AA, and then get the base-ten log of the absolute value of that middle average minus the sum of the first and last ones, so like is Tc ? 0.93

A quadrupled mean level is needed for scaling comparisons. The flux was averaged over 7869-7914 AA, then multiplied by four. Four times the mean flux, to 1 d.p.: 40.2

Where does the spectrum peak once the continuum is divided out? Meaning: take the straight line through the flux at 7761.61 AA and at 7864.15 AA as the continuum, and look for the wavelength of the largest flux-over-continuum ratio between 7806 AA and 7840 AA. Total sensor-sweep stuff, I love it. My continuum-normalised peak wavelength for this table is 7808.22 AA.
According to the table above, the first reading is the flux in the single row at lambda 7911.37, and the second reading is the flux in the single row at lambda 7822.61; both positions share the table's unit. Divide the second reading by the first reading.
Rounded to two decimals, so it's 0.68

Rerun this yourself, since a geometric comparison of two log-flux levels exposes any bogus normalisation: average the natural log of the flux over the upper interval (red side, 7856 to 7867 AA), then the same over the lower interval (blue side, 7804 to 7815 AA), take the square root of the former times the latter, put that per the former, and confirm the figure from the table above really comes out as 1.003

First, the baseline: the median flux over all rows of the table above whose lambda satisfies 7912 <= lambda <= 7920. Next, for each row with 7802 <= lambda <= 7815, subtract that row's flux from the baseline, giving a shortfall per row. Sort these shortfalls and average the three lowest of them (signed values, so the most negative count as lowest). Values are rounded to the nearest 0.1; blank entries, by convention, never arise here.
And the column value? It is -1.9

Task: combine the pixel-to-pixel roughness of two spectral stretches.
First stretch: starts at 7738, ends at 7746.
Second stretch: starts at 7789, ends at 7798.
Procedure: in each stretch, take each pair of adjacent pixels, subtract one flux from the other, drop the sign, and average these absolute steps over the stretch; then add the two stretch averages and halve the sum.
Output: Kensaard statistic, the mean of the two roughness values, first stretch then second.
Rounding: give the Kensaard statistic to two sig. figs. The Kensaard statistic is 0.88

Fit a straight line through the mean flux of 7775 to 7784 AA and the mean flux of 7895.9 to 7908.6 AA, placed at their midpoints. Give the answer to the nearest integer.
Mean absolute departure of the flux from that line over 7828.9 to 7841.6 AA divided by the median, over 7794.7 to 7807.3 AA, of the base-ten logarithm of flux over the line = -13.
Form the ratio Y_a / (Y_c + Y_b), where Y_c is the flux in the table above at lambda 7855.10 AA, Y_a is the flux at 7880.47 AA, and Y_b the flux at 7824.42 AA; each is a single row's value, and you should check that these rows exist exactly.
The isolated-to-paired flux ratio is 0.54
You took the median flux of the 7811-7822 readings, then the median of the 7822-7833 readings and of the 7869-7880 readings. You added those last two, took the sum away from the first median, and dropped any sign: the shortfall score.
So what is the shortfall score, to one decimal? 10.6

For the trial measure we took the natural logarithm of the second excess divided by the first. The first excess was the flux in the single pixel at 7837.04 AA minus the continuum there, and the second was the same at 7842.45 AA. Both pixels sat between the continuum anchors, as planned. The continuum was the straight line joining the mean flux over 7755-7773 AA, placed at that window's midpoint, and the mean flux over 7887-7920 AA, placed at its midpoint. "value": -0.3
